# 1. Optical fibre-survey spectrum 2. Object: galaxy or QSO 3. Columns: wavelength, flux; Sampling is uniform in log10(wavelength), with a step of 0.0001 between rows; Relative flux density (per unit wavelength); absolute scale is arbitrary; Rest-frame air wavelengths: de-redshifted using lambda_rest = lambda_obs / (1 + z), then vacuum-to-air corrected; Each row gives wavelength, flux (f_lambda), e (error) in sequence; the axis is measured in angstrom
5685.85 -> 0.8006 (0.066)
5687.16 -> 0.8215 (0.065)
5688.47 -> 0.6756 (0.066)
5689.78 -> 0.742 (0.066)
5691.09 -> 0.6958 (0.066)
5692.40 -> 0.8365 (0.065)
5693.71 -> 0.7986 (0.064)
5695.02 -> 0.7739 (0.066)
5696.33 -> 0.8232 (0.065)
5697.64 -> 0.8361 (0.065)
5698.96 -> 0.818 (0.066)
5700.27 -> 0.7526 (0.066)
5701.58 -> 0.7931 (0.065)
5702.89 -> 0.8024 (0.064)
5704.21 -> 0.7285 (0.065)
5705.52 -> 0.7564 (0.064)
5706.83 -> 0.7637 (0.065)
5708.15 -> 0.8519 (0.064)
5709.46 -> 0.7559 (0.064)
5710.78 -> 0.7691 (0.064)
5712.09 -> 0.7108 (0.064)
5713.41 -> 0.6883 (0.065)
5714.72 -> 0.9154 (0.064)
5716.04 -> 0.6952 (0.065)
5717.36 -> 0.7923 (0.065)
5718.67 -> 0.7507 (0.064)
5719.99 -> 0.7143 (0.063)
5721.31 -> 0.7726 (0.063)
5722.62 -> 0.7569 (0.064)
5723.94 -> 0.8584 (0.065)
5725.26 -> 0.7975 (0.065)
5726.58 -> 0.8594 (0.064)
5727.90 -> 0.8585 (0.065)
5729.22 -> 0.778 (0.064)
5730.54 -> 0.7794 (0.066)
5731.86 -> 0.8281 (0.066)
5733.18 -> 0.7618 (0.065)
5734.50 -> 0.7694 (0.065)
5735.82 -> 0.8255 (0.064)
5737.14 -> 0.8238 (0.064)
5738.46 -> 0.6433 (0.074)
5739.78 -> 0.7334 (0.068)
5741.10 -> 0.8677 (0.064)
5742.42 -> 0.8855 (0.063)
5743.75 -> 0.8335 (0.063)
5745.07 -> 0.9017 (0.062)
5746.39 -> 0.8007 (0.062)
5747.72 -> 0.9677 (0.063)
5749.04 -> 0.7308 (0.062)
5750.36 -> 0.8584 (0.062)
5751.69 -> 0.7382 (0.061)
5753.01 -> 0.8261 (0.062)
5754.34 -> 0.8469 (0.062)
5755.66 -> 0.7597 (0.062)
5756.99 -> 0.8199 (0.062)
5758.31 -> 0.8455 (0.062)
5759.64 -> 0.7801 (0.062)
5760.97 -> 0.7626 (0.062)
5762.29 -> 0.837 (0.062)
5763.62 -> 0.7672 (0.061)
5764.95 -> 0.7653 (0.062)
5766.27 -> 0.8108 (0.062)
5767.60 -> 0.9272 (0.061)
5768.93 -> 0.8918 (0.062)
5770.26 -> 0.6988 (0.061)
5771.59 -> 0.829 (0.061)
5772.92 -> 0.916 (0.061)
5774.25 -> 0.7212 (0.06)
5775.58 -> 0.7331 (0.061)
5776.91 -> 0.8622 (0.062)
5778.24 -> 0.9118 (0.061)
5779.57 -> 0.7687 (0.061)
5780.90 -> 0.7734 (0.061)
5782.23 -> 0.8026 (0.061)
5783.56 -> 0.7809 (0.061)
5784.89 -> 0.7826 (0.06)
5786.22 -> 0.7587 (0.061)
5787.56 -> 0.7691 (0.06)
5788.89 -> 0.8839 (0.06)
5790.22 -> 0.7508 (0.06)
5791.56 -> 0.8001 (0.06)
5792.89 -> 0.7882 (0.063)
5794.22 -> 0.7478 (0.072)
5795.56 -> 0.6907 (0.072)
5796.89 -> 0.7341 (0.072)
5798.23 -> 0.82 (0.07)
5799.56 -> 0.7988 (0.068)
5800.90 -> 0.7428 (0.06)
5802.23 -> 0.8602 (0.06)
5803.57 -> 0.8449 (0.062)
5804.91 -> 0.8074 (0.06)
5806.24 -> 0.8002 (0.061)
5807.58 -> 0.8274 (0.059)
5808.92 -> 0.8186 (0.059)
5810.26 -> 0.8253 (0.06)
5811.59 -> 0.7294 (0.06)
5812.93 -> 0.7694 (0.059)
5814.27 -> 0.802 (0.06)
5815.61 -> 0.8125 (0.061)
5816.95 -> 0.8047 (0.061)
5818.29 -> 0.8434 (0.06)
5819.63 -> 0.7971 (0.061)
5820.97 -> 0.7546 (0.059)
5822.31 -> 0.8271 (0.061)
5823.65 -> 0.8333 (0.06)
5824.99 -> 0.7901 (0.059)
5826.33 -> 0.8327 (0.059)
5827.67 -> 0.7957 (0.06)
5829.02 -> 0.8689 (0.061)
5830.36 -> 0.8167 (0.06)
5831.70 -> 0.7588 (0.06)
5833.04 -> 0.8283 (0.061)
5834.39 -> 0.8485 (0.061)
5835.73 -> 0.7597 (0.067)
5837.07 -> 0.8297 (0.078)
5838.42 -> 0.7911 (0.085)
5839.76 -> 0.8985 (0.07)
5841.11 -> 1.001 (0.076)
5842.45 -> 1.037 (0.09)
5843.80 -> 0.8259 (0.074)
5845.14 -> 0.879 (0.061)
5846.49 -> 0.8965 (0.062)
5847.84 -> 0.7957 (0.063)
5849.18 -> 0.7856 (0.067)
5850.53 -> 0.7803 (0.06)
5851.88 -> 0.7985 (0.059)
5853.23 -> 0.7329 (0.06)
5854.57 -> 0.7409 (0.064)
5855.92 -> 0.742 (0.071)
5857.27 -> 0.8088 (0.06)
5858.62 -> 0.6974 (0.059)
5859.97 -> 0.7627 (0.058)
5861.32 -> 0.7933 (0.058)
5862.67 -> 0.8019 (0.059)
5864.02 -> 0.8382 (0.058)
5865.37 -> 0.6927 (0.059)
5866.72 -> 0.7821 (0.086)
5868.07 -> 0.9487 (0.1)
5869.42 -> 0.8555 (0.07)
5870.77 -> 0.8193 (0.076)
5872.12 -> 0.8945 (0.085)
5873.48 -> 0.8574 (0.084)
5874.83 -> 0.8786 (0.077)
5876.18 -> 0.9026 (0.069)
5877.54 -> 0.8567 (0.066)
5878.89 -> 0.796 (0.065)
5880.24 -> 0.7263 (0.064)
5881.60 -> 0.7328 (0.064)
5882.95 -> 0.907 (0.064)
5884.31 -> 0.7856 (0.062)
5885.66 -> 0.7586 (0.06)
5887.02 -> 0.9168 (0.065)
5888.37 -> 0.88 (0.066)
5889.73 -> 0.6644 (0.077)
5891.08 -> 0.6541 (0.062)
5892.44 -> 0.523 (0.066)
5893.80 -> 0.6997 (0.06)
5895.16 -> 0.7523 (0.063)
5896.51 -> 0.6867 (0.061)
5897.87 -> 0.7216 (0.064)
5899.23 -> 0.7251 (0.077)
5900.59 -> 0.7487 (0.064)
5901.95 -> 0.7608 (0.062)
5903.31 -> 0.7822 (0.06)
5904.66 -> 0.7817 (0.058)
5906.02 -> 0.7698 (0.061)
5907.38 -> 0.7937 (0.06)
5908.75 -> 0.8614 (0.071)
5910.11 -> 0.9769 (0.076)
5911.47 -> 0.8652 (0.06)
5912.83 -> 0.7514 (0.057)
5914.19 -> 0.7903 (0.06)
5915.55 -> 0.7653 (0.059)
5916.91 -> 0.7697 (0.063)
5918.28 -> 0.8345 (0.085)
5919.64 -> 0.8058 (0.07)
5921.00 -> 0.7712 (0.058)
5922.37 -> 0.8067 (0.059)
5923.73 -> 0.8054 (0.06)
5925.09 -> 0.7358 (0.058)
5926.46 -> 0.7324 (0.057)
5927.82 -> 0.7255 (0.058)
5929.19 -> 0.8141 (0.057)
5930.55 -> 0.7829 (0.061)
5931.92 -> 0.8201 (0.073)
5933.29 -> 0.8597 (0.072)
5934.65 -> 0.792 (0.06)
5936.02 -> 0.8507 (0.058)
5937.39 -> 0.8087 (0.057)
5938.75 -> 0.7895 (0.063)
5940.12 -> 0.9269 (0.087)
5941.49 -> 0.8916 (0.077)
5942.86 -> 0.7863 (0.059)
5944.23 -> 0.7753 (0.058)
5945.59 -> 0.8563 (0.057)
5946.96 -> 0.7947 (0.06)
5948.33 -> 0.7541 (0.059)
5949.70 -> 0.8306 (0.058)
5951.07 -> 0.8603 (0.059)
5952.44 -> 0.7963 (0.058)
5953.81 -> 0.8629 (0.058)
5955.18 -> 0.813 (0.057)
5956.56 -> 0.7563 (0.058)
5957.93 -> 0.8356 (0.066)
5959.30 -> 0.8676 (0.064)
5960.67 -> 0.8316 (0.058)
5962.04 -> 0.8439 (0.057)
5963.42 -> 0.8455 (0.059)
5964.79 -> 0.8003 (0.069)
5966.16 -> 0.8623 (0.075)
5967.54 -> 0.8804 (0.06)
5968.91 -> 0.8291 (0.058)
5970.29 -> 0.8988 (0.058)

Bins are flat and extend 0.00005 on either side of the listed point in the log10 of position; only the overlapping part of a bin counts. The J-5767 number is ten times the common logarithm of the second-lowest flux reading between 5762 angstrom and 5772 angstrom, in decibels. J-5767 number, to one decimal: -1.2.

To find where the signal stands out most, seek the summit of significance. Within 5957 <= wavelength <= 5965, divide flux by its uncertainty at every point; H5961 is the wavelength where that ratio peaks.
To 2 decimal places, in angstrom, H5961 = 5962.04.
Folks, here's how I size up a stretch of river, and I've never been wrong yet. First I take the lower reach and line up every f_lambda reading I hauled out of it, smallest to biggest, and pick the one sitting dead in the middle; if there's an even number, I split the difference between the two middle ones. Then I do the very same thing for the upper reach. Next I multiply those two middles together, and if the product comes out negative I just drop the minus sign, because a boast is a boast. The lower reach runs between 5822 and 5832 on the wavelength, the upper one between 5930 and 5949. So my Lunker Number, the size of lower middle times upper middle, 0.659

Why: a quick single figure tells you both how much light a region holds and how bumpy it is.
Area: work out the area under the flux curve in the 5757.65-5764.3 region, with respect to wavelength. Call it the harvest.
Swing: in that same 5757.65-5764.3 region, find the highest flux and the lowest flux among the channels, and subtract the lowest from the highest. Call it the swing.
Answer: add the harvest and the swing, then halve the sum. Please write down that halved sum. 2.69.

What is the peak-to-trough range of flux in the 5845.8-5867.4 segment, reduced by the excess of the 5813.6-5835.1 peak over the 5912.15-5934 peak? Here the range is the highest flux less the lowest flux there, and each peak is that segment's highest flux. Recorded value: 0.19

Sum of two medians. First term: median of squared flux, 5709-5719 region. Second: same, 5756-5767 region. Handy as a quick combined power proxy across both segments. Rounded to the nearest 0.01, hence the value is 1.20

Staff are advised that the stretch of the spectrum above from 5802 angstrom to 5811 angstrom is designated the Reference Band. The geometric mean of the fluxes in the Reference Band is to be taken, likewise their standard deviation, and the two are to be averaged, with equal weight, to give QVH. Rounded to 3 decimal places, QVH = 0.423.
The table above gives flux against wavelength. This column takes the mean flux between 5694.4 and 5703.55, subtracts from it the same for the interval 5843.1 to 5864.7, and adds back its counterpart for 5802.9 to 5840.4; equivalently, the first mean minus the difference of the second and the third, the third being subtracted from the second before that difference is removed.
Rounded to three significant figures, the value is 0.819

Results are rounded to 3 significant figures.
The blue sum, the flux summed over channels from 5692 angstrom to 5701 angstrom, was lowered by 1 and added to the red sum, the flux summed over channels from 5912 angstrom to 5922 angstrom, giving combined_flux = 10.1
